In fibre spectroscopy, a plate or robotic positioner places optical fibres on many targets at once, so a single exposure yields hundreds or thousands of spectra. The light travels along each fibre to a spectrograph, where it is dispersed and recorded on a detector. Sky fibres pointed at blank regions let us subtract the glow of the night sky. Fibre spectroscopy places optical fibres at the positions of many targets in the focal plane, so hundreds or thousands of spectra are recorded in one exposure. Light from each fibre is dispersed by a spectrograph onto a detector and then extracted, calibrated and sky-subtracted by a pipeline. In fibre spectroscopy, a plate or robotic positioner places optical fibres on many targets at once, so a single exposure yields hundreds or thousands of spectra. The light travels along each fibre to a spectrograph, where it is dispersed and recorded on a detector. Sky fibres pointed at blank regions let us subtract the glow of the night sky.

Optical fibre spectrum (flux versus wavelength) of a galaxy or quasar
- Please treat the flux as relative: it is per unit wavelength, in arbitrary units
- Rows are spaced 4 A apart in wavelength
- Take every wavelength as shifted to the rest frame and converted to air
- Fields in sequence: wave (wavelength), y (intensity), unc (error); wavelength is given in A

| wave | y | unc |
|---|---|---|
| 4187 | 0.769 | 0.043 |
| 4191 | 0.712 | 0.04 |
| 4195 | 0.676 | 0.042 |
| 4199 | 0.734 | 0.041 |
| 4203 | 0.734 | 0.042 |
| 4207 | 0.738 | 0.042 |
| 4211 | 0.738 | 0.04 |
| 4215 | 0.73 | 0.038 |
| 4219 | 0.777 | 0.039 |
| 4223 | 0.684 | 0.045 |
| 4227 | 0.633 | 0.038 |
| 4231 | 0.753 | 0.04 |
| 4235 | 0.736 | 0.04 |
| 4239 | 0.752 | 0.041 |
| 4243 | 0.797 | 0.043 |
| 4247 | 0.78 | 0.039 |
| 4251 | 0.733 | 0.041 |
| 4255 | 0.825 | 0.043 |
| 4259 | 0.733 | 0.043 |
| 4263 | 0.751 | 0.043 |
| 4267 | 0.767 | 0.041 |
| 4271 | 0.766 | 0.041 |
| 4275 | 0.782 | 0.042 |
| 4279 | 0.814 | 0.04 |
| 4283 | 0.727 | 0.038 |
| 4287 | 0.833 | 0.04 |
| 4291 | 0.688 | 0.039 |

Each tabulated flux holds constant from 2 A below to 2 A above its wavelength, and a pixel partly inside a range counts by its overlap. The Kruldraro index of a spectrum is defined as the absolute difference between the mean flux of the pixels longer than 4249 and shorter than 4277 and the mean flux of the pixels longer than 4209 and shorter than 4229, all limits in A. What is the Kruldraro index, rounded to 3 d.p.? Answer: 0.053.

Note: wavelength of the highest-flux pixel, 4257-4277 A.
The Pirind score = 4275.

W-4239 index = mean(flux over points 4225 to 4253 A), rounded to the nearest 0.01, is 0.74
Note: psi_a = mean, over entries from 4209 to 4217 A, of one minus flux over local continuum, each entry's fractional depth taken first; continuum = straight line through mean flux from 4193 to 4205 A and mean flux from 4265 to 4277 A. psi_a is -0.011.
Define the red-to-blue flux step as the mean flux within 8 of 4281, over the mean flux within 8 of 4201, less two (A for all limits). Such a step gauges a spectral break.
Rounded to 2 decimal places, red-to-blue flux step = -0.90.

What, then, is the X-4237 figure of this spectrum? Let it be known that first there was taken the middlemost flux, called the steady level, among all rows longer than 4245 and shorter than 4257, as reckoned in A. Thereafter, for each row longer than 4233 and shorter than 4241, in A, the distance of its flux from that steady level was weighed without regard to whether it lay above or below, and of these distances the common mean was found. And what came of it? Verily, 0.036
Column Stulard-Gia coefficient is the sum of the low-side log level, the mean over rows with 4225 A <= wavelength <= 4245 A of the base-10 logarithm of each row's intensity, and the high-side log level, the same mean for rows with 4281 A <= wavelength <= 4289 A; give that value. -0.244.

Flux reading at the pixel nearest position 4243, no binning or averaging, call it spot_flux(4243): 0.797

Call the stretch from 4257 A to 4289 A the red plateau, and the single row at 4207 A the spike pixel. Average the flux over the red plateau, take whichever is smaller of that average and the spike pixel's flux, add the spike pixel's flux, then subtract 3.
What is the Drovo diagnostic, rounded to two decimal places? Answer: -1.52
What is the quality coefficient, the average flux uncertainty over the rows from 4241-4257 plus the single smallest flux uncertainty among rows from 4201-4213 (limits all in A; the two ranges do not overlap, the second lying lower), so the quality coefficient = 0.0815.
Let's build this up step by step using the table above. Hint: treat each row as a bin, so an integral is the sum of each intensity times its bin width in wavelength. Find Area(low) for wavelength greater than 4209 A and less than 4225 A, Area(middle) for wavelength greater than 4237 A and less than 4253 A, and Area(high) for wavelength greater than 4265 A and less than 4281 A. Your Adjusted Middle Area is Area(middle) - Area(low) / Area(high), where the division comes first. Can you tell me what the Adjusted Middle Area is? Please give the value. 11.31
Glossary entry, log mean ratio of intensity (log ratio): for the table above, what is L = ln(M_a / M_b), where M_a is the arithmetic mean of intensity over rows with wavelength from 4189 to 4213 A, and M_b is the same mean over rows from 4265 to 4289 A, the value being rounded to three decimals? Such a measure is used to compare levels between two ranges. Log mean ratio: -0.079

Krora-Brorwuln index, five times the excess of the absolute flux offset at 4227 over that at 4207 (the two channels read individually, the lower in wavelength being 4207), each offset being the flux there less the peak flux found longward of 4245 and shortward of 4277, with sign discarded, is 0.5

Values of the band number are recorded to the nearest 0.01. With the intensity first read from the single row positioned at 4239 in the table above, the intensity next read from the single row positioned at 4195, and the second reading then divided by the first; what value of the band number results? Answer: 0.90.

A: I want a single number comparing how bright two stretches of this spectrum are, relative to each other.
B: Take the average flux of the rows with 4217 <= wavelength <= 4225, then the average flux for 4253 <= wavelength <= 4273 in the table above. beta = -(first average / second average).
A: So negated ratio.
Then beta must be -0.951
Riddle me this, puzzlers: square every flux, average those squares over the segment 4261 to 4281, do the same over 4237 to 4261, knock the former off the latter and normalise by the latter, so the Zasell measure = -0.014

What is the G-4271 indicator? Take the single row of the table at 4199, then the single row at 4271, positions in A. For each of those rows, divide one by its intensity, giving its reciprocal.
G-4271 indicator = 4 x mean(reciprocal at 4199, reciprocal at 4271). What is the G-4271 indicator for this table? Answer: 5.3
